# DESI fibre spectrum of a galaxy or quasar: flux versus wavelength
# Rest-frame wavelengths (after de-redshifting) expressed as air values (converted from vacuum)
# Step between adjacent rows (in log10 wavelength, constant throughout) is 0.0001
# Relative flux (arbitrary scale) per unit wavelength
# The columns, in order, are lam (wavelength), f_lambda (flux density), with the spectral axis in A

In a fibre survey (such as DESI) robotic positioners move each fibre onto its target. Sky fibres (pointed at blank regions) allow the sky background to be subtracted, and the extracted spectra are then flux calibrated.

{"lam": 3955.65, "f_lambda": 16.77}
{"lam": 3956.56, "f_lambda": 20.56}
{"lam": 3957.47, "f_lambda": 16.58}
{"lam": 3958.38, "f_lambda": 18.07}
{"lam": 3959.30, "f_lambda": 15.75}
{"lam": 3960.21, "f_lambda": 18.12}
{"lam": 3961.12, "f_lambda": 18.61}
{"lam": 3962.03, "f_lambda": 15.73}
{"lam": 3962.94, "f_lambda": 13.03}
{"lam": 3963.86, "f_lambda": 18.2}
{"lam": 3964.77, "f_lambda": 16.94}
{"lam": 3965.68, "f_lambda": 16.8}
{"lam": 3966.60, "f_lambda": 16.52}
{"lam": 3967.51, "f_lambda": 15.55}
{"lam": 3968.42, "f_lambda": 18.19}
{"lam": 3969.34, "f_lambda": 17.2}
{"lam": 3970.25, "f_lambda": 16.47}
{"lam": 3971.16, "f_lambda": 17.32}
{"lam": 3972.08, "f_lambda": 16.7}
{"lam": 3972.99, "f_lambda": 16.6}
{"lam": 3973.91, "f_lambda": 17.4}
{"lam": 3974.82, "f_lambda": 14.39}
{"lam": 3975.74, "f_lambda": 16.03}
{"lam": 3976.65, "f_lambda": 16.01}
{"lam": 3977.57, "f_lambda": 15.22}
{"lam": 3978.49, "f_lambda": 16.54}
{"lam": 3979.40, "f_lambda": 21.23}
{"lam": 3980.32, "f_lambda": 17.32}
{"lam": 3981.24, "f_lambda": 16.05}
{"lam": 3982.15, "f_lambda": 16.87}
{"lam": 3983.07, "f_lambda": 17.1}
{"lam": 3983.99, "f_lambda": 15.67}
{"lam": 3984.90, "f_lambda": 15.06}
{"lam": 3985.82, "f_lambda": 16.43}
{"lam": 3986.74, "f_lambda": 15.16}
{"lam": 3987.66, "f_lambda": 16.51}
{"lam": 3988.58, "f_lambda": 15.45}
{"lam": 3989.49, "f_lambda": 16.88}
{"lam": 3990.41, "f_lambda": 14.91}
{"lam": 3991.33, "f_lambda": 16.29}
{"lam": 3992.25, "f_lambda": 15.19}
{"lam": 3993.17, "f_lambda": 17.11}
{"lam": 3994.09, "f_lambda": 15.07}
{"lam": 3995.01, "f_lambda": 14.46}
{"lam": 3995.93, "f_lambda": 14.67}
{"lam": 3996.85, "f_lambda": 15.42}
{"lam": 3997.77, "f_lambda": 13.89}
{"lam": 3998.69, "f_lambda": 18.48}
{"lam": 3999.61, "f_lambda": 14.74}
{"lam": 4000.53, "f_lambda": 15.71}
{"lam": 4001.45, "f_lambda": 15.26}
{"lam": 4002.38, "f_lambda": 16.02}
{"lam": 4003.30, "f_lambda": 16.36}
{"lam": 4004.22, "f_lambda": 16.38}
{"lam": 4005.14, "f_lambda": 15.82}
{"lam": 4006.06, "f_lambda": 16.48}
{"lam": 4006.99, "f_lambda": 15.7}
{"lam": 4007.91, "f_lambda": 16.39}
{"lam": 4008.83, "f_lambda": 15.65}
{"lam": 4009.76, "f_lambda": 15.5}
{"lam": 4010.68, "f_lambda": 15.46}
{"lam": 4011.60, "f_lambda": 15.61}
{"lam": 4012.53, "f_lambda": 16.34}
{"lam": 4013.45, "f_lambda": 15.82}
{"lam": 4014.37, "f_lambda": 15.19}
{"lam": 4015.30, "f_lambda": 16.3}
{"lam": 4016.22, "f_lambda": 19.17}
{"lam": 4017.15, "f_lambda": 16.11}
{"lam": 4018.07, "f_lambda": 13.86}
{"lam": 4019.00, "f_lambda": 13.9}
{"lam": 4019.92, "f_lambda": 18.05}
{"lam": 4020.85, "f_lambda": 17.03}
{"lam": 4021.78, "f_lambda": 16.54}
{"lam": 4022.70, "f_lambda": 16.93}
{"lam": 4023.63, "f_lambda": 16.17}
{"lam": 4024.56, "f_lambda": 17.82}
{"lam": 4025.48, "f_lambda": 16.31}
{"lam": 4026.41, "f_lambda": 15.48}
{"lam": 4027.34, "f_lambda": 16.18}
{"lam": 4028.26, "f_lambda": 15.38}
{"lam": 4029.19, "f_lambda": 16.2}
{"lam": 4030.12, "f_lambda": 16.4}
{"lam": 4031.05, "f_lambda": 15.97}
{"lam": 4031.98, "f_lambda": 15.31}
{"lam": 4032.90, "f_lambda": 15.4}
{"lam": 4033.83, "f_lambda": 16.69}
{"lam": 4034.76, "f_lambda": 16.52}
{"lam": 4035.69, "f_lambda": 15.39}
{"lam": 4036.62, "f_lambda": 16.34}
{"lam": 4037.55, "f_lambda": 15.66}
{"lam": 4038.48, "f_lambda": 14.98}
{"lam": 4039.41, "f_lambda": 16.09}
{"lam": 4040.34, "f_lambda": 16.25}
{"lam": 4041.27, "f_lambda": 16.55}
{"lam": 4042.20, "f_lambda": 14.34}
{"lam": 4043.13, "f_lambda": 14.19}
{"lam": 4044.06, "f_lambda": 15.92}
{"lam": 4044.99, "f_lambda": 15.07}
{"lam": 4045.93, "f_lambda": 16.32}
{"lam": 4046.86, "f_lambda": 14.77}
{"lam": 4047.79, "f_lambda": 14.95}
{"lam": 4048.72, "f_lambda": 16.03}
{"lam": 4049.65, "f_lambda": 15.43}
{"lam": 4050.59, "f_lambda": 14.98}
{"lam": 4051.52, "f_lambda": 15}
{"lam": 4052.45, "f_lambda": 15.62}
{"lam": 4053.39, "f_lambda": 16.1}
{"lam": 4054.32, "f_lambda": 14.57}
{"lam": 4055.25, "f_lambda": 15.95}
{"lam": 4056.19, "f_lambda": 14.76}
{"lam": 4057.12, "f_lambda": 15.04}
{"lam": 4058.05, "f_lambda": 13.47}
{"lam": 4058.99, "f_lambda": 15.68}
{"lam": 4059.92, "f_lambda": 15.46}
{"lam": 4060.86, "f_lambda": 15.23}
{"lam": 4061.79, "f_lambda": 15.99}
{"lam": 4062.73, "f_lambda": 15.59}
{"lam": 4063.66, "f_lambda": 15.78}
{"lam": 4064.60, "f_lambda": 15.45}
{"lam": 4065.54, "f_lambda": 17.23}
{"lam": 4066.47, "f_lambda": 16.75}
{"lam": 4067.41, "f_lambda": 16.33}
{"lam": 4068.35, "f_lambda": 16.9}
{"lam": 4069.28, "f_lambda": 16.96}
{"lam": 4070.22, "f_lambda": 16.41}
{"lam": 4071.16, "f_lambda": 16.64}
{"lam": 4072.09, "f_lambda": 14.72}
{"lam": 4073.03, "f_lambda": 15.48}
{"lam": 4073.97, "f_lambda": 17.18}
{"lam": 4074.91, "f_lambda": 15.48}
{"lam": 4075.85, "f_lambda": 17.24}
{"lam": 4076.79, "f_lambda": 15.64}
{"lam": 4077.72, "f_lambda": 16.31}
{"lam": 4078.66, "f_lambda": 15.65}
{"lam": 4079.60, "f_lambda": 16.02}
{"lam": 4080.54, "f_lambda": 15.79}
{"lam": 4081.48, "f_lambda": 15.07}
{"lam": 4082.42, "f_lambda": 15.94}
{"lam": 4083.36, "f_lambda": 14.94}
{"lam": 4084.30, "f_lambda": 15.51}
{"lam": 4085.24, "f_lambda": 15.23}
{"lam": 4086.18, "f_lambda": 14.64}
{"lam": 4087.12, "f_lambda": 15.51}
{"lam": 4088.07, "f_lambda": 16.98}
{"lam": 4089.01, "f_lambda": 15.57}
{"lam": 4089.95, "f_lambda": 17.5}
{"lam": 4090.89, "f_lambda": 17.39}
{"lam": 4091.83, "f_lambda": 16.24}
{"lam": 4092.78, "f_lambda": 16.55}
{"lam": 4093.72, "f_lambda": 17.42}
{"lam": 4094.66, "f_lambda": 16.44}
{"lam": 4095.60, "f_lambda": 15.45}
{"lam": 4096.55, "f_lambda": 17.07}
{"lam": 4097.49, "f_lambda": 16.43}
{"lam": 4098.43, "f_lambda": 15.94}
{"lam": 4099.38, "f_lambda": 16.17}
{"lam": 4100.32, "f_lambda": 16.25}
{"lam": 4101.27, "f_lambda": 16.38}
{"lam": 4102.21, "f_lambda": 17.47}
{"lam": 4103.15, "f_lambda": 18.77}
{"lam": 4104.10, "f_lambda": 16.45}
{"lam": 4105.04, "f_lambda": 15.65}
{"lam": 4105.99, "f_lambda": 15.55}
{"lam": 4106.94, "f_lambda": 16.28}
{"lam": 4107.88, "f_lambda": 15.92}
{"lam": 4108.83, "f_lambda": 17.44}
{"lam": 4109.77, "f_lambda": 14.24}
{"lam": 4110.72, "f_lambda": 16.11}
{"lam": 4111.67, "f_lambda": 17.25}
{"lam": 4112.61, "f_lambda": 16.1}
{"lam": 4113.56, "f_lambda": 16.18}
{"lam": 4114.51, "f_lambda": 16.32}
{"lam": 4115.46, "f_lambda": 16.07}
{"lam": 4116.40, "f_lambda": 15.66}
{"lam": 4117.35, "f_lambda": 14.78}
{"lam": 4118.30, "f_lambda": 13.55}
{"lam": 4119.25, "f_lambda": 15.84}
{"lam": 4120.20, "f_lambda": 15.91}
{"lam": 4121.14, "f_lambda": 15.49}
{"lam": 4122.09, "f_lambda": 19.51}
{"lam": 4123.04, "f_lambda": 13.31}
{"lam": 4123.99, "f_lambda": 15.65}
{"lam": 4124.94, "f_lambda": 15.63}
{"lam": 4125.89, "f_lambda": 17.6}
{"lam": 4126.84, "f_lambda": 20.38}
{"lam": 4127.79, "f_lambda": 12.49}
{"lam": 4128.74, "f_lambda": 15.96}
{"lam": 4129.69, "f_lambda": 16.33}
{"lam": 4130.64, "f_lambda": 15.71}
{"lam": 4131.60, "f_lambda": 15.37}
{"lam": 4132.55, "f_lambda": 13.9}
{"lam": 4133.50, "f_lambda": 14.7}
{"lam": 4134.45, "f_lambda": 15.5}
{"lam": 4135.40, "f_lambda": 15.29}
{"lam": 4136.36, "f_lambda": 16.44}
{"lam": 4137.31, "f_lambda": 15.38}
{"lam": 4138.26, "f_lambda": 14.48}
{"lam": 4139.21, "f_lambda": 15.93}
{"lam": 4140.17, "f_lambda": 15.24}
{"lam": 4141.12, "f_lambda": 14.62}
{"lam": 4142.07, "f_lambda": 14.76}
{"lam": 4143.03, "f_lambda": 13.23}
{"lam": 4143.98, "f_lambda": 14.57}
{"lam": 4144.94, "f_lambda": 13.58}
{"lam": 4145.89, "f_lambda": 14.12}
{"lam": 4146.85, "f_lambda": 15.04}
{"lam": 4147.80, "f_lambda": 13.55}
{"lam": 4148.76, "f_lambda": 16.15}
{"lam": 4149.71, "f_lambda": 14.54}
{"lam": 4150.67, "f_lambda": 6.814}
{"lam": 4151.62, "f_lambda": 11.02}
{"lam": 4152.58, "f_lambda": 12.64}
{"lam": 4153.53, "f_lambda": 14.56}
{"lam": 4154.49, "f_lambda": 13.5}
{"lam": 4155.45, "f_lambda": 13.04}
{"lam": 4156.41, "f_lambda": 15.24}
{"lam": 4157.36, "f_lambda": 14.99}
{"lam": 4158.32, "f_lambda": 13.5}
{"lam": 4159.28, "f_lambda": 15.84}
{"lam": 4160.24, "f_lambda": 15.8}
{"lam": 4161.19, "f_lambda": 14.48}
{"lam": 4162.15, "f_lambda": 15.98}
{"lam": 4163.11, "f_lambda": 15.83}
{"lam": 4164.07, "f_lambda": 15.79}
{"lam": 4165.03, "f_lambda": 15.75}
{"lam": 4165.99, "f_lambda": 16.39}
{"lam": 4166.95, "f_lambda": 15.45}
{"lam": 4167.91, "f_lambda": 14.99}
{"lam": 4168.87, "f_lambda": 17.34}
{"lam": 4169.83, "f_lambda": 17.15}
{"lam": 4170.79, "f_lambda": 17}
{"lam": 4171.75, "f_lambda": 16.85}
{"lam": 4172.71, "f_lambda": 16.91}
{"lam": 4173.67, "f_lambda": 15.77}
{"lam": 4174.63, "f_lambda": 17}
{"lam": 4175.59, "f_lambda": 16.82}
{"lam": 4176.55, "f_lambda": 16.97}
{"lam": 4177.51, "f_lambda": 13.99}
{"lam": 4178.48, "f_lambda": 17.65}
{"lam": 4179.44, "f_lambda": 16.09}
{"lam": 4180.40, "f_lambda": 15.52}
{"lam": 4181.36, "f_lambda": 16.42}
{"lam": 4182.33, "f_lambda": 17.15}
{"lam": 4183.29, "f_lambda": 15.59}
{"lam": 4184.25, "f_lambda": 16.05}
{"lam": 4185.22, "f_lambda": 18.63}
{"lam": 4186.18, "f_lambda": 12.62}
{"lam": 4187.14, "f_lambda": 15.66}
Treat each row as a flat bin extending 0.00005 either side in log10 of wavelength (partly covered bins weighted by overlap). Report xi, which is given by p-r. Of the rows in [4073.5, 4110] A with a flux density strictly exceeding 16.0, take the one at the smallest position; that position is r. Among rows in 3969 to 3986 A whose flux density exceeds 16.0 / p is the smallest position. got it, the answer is -104.6 A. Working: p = 3969.34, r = 4073.97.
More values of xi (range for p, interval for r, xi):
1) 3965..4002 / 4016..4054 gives -50.5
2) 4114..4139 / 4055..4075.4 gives 49.0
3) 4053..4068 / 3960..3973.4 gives 93.2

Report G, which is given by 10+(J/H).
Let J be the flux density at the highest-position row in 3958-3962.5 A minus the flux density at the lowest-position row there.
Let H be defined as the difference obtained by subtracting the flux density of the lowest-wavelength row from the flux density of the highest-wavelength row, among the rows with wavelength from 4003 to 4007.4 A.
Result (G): 14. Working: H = -0.7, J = -2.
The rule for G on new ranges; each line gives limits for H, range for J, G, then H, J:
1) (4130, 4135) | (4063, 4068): 7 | -0.2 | 1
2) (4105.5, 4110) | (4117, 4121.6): 9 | -1.3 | 1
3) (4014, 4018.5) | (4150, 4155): 5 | -1.3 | 7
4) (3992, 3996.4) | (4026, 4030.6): 8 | -0.5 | 1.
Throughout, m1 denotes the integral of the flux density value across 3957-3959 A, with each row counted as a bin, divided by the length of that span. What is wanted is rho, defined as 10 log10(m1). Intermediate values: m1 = 17.2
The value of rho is 12.3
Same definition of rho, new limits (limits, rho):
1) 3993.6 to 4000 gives 11.8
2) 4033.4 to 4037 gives 12.1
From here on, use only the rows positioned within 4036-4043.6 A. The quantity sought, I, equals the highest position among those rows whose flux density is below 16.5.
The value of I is 4043.13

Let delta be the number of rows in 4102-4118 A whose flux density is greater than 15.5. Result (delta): 15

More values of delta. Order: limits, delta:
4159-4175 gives 14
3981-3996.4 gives 9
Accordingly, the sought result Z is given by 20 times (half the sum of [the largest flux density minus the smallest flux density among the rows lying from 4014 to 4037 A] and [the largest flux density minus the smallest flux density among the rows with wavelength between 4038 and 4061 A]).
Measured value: 84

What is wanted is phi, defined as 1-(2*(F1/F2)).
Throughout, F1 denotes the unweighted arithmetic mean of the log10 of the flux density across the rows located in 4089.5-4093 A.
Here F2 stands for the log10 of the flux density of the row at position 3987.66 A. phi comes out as -1.02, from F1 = 1.23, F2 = 1.22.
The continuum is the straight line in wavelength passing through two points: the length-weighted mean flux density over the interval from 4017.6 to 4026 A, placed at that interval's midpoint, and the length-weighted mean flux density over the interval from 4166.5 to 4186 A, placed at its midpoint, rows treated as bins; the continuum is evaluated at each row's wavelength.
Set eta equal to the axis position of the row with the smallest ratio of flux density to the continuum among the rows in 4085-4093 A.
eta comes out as 4086.18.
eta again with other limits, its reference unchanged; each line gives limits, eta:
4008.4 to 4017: 4014.37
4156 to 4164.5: 4158.32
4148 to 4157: 4150.67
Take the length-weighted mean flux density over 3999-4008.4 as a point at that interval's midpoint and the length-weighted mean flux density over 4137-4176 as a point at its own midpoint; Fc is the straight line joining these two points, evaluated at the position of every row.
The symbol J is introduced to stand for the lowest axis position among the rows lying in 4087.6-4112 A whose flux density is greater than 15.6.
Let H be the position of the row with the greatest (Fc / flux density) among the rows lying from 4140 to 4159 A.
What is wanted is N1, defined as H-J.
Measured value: 62.6 A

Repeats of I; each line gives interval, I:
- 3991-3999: 3997.77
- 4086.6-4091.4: 4089.01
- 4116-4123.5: 4123.04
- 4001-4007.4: 4006.99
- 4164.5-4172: 4167.91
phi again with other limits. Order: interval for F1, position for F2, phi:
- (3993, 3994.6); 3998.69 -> -0.90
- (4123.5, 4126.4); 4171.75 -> -0.98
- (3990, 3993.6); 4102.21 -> -0.93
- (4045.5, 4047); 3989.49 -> -0.94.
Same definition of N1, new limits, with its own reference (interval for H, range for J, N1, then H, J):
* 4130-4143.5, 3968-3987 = 174.6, 4143.03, 3968.42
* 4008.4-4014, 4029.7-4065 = -19.4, 4010.68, 4030.12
